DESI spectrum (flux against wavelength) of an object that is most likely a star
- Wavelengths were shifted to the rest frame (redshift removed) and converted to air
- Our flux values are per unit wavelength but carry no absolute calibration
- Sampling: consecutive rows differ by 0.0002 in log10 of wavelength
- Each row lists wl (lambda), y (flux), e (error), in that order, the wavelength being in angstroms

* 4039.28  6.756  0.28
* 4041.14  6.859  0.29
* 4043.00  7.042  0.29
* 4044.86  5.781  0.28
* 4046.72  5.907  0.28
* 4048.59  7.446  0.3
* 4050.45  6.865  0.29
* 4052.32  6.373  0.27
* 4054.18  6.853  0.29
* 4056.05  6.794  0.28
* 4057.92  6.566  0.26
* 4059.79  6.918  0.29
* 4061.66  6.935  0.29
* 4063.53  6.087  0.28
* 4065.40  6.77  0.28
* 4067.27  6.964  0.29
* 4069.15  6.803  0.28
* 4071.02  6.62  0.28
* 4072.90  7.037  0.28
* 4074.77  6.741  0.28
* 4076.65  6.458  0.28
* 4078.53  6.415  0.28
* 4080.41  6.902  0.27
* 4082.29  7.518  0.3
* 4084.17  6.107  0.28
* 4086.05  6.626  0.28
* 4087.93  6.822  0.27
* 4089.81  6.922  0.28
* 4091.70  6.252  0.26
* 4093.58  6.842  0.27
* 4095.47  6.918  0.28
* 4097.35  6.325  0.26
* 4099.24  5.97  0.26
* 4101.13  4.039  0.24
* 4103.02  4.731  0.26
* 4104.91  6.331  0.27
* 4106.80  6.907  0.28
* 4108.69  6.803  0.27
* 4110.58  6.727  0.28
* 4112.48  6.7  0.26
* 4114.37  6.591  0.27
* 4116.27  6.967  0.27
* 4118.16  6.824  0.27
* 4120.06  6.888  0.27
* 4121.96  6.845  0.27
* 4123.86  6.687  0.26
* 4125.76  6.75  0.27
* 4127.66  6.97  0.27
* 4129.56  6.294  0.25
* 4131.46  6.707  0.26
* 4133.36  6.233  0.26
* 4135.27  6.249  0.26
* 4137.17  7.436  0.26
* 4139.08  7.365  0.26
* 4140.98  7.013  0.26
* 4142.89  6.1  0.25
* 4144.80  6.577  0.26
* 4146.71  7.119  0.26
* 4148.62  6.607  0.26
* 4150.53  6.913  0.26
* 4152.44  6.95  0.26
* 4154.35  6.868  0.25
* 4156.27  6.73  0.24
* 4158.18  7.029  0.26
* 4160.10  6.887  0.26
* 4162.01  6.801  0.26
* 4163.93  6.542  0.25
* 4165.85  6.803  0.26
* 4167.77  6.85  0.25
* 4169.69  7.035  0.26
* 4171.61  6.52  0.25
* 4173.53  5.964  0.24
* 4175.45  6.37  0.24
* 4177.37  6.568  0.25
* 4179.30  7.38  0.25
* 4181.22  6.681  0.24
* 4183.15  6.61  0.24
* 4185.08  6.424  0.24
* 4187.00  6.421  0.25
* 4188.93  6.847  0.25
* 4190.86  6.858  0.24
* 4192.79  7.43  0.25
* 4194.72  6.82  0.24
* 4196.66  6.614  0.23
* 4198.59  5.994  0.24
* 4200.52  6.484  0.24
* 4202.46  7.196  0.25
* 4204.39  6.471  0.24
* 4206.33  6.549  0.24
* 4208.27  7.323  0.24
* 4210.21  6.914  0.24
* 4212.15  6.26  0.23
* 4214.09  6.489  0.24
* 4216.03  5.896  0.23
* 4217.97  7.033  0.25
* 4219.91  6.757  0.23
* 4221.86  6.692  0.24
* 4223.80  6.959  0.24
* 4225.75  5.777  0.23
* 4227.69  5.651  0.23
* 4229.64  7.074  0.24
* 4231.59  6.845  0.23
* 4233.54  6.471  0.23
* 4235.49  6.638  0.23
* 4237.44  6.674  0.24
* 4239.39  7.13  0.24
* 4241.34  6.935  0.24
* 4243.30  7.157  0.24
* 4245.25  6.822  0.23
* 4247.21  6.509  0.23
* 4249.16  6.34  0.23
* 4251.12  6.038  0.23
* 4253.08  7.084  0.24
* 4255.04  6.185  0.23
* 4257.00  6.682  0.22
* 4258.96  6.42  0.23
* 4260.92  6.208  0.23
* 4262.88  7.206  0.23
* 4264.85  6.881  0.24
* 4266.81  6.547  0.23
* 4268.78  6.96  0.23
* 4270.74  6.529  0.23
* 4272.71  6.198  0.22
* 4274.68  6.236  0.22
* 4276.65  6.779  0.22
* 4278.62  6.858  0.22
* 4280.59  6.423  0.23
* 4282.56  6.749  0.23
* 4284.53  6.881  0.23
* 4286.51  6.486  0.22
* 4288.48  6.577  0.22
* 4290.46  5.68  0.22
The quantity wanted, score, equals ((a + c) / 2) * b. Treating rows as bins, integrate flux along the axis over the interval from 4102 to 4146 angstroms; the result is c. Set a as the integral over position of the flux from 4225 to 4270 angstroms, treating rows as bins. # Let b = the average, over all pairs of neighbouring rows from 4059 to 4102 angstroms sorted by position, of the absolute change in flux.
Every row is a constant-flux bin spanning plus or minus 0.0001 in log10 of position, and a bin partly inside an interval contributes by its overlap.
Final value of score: 143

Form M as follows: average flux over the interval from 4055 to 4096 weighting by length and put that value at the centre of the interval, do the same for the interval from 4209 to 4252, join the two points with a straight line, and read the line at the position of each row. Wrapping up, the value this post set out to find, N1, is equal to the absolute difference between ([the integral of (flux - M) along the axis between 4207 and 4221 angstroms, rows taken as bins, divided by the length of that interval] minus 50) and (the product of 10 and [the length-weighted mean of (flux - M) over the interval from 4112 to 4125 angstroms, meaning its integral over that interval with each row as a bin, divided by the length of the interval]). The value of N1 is 50.9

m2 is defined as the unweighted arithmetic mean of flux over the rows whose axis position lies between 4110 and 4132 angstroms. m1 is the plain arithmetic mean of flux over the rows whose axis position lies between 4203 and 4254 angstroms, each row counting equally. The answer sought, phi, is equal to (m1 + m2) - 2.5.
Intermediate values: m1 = 6.63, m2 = 6.75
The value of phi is 10.9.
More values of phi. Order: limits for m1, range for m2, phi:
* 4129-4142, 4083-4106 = 10.4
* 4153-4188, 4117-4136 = 10.8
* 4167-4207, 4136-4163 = 11.1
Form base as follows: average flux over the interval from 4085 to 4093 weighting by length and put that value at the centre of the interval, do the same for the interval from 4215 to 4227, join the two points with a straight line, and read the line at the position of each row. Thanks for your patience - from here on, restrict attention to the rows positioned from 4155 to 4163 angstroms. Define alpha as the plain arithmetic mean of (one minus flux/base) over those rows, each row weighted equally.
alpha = -0.043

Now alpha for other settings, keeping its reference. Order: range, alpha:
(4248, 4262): 0.006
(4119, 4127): -0.026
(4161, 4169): -0.027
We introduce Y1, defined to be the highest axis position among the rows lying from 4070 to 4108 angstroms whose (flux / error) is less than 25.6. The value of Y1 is 4106.80 angstroms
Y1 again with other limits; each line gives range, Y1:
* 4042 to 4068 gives 4067.27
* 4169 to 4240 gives 4227.69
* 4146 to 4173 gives 4148.62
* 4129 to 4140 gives 4135.27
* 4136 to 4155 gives 4148.62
